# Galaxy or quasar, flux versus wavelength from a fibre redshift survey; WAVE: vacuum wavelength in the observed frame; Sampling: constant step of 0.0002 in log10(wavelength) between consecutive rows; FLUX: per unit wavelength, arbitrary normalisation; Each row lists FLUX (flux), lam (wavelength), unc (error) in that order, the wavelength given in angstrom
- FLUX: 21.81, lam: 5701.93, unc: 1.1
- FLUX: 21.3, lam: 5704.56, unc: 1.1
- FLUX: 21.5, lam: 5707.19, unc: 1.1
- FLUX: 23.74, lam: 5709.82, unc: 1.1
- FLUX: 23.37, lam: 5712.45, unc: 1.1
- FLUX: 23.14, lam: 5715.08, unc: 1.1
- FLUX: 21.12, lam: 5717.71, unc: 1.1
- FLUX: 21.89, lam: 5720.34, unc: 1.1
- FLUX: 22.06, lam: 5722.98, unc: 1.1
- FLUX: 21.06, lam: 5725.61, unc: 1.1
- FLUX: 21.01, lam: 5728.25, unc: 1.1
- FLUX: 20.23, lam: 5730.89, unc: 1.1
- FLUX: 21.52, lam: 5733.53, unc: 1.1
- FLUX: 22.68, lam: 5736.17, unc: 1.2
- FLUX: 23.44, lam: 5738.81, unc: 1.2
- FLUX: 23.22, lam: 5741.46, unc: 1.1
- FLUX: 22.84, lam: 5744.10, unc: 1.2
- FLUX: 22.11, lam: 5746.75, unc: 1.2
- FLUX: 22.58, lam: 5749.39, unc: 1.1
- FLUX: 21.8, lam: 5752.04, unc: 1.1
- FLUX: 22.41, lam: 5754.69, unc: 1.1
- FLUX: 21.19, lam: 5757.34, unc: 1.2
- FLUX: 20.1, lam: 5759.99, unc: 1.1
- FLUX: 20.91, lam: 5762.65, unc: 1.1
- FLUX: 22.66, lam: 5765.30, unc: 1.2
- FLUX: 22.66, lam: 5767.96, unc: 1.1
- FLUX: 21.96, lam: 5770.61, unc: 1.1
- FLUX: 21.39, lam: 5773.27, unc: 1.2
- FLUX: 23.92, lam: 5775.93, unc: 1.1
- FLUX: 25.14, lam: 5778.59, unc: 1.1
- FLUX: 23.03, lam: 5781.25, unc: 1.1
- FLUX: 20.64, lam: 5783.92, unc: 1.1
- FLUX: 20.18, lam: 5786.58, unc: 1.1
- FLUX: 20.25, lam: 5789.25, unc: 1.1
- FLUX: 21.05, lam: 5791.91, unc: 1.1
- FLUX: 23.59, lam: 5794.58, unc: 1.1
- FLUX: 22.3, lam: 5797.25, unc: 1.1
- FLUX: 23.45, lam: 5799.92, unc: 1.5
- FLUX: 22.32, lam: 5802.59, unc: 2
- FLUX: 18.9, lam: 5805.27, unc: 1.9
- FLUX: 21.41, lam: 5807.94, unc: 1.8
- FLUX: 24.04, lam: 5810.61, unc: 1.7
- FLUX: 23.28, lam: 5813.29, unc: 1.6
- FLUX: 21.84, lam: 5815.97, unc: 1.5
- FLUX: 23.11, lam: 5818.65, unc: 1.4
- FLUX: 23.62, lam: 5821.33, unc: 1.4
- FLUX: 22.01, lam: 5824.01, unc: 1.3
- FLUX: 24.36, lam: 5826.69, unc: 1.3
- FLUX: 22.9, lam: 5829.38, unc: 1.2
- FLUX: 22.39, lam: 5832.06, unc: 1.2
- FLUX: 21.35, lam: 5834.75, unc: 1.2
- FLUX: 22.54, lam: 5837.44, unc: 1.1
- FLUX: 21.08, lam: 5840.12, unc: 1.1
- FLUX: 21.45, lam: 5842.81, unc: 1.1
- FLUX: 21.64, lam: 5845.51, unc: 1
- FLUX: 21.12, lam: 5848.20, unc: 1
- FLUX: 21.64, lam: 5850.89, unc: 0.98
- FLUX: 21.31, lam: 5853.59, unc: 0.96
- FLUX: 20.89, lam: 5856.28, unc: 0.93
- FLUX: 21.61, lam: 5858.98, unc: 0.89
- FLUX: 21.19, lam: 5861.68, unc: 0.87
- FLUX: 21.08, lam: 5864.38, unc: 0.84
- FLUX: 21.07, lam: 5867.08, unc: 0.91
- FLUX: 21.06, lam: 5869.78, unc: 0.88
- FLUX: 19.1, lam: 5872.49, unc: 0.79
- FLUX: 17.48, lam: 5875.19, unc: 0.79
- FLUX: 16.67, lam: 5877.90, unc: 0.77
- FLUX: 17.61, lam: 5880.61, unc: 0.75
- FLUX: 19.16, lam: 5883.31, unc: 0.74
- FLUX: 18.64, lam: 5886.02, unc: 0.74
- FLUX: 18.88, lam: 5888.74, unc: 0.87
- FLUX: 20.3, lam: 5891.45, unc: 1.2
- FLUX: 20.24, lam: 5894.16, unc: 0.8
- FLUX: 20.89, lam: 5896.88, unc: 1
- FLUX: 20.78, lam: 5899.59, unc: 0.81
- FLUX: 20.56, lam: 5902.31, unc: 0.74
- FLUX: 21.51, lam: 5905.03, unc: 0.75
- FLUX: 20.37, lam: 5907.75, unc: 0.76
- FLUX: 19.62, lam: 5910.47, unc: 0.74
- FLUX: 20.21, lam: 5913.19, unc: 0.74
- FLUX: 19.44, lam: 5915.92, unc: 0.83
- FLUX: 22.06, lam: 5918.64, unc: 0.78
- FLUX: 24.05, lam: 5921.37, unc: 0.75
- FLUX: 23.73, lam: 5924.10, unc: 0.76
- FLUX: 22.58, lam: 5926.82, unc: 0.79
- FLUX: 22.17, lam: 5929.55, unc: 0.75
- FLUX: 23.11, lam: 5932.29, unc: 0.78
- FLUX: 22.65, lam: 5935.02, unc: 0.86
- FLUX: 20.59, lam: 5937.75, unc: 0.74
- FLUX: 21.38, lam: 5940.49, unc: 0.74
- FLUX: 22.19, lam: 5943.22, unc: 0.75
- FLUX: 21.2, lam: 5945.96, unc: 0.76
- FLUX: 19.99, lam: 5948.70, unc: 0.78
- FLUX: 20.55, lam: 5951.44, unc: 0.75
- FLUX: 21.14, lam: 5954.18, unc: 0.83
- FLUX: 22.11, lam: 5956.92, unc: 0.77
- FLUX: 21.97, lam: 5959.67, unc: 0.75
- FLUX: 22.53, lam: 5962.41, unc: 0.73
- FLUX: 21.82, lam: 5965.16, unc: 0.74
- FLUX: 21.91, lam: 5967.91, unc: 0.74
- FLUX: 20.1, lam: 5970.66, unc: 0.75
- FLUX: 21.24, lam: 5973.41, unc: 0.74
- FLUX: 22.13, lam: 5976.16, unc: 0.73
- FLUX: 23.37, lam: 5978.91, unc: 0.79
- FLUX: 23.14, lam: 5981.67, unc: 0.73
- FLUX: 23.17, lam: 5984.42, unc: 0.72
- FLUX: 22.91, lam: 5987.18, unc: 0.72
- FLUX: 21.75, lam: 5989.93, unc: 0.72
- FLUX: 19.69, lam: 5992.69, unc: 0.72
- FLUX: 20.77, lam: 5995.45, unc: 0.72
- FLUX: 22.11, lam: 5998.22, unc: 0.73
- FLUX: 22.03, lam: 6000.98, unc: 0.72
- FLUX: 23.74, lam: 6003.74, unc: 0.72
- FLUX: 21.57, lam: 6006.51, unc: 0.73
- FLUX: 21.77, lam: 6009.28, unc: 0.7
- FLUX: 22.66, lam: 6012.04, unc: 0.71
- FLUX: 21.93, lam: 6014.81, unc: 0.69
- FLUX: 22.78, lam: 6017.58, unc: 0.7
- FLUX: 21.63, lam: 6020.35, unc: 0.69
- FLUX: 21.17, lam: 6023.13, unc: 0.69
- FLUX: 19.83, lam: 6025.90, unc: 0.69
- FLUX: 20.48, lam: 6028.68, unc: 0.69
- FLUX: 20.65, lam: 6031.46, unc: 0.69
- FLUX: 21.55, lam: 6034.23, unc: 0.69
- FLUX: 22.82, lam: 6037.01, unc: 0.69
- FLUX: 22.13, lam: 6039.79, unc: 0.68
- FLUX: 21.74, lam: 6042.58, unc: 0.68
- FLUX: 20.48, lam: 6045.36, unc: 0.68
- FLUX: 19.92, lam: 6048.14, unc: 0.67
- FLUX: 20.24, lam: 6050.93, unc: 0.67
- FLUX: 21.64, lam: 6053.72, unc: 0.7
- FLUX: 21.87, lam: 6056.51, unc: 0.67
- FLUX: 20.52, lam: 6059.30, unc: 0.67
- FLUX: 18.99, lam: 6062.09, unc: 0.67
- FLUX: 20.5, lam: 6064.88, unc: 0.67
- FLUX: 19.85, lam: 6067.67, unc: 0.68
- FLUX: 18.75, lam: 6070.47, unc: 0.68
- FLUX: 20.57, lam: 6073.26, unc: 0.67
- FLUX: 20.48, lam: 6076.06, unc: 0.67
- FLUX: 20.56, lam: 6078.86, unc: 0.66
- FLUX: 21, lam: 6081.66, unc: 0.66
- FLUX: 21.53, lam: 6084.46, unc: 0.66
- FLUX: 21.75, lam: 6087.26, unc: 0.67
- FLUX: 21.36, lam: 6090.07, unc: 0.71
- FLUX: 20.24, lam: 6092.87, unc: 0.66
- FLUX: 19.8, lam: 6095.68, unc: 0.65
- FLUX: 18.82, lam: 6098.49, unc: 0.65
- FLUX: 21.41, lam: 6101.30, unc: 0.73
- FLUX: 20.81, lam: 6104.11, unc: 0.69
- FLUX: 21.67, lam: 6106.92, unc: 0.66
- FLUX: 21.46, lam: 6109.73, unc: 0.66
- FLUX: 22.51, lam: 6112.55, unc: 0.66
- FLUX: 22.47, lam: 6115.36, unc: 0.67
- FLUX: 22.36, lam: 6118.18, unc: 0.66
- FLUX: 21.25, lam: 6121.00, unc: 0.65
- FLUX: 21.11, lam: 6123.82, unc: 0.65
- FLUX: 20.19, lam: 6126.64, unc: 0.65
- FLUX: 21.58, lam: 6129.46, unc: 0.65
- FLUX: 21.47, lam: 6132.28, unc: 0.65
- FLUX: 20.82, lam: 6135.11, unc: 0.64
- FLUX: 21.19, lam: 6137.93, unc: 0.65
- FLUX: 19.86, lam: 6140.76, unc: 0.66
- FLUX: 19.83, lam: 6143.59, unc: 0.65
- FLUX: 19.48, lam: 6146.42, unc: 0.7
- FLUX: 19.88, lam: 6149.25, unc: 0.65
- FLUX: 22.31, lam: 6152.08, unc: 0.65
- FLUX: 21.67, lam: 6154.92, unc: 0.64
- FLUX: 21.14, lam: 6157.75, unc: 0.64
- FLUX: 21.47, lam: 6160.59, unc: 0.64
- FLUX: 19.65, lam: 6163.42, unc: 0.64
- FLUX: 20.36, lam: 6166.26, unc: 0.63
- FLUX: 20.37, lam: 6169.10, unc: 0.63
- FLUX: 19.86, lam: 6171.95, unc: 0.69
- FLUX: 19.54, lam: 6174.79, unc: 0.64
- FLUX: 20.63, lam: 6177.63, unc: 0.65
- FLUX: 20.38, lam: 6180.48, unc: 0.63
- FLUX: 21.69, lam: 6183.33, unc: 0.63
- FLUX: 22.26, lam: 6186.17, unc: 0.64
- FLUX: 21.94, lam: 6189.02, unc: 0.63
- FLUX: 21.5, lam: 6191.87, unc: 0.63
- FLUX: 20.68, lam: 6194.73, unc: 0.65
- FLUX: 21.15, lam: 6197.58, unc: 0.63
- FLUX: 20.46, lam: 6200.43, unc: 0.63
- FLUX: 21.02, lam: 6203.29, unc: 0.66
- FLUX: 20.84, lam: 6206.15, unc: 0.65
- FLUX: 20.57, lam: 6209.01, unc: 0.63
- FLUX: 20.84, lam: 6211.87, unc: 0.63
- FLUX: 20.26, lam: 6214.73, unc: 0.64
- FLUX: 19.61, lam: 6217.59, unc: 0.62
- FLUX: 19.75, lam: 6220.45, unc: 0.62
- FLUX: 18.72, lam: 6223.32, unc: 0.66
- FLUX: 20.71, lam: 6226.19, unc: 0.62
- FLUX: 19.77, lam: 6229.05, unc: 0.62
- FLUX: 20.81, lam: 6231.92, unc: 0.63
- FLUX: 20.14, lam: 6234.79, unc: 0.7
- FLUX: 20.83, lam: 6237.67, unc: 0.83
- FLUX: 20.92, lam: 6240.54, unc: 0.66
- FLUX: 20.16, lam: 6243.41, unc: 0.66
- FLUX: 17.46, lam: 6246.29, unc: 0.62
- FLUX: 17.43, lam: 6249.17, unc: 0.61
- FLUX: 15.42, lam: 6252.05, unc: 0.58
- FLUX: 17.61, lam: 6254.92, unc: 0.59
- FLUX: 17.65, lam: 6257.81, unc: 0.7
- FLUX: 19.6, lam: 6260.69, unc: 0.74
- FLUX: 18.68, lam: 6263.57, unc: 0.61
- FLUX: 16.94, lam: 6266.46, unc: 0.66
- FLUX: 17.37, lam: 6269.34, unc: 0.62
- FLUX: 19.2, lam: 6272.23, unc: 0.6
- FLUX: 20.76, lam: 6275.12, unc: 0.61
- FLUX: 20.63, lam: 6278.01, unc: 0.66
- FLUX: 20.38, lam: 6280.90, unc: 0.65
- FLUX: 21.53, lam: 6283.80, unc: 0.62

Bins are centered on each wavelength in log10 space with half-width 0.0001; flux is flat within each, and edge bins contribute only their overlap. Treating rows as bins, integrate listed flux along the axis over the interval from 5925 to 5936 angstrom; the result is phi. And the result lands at 249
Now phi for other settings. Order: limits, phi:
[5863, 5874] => 226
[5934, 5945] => 238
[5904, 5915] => 224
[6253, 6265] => 219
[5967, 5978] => 236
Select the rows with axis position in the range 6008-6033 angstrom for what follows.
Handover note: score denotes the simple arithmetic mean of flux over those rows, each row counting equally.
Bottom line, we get 21.4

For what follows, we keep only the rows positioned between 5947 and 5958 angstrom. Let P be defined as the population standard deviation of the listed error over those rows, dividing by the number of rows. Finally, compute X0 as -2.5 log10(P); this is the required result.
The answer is 3.8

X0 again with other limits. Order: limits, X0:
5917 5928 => 4.5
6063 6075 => 5.8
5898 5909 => 3.9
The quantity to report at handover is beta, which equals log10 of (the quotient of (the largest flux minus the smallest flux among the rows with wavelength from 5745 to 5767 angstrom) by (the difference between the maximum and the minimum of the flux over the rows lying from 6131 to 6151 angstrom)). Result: 0.11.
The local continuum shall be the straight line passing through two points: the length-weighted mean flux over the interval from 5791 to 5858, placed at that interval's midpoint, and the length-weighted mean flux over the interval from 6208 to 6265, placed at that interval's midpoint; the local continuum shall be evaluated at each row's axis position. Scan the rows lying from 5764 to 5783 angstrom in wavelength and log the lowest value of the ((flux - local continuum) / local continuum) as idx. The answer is -0.05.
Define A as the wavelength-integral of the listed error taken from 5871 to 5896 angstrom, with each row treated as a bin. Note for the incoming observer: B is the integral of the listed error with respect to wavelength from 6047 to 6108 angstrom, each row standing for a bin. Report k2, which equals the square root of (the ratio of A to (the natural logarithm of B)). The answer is 2.36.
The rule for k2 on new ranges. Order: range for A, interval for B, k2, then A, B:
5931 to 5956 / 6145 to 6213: 2.27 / 19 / 44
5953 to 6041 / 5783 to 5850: 3.77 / 64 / 88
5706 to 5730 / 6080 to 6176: 2.52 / 26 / 63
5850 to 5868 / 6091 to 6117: 2.39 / 16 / 17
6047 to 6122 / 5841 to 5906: 3.53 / 50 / 57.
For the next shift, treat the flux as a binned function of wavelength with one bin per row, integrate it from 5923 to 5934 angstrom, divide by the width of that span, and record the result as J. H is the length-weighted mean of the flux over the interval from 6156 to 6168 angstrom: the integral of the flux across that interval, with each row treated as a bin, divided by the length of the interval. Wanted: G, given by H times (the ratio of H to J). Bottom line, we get 18.7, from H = 20.7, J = 22.9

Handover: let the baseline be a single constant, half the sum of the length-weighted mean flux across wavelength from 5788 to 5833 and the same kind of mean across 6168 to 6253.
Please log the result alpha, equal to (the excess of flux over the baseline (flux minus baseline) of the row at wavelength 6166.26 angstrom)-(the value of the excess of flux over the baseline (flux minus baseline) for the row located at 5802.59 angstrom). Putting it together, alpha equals -2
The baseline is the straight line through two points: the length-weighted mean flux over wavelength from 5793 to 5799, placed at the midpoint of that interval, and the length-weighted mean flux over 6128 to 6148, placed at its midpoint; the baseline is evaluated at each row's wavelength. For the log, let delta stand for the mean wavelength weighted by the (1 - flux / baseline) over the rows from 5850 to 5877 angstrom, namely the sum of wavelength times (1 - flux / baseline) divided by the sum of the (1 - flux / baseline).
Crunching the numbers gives 5866.9 angstrom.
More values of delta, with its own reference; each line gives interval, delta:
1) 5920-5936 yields 5926.3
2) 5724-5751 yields 5732.8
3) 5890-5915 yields 5902.6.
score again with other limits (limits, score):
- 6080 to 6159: 21.0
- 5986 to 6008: 21.8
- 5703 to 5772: 22.0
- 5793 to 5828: 22.6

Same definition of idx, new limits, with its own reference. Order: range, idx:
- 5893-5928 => -0.10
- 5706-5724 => -0.08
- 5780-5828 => -0.15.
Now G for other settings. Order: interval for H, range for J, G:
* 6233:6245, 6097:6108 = 20.3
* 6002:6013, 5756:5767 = 23.6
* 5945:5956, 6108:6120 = 19.5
